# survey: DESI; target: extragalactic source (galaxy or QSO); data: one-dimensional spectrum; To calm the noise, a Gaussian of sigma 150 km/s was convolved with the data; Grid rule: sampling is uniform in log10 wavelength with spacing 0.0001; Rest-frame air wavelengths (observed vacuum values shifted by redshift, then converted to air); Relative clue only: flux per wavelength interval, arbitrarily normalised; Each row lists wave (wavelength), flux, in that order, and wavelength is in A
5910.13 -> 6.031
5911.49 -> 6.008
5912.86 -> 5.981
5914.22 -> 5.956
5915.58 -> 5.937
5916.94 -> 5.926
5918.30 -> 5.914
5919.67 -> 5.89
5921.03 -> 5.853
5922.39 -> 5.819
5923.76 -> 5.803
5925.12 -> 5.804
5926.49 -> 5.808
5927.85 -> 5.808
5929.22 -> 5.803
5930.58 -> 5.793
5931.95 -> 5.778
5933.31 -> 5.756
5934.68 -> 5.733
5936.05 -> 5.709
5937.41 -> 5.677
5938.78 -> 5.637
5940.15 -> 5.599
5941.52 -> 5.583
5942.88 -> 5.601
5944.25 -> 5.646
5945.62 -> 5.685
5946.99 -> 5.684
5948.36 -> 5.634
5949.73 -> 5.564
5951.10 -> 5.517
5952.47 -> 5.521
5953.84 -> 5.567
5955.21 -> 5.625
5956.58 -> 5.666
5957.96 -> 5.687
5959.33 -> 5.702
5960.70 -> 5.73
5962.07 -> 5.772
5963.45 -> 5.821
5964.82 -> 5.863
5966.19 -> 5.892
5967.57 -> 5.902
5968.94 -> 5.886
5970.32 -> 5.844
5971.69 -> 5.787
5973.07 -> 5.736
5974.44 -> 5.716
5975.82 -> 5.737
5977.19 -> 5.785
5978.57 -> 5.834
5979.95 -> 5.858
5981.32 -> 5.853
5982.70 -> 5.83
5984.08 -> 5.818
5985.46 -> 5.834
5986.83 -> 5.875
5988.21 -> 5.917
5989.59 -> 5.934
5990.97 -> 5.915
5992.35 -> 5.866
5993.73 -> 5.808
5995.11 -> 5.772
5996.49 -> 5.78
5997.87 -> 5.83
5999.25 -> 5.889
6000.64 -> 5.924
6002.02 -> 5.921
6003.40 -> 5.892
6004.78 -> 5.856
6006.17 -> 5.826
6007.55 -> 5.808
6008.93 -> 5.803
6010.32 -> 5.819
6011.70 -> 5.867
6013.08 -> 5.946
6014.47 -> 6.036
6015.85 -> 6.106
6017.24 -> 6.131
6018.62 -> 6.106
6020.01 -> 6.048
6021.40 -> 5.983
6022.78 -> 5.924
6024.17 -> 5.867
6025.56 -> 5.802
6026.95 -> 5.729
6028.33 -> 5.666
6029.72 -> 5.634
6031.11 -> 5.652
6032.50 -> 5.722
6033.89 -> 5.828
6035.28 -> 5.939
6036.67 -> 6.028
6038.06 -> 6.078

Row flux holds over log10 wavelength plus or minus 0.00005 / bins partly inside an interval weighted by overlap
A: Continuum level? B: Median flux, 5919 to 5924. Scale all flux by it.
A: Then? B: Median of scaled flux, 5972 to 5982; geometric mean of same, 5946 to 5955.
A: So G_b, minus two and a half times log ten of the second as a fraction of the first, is 0.039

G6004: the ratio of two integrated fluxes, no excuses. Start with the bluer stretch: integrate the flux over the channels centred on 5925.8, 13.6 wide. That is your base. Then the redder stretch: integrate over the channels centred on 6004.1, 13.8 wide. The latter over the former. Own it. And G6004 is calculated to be 1.0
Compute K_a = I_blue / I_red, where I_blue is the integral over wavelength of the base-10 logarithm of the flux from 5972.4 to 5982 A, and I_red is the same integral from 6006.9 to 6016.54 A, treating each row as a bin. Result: 0.98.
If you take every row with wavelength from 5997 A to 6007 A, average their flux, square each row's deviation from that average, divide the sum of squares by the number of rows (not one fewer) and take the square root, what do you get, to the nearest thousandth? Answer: 0.037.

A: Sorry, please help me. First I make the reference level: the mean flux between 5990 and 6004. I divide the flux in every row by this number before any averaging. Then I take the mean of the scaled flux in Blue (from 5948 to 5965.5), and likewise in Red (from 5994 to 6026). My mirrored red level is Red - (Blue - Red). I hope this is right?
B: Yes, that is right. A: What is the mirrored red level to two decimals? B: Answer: 1.05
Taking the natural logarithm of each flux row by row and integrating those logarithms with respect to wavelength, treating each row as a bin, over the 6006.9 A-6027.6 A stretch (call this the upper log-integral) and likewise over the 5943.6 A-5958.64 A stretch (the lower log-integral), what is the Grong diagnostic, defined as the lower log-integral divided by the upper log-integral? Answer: 0.7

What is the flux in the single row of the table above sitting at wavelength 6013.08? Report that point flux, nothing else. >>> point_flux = 5.946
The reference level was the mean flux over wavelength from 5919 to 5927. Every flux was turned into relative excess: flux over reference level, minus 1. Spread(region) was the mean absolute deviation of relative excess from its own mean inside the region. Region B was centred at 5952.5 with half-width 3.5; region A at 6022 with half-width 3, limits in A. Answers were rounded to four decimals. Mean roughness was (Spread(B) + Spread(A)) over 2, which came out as 0.0079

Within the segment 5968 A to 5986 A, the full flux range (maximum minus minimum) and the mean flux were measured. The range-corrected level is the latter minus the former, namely 5.64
